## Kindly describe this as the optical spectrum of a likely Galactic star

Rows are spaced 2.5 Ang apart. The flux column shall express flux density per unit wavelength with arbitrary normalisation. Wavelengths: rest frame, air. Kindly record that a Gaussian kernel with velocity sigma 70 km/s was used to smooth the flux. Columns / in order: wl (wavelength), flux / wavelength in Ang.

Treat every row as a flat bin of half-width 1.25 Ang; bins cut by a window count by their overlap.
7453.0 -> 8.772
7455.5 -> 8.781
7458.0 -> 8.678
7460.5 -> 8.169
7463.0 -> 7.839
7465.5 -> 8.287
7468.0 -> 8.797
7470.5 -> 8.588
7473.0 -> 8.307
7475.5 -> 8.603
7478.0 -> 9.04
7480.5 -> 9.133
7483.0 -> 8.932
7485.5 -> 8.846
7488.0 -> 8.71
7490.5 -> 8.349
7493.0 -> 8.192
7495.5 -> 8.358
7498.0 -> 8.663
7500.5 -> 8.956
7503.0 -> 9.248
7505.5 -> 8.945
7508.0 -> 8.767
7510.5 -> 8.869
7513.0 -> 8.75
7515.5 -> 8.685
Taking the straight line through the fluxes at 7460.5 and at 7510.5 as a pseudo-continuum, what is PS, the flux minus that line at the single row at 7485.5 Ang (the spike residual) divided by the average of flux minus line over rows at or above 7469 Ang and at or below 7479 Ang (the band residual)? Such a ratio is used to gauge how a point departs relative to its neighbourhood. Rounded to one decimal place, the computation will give 1.2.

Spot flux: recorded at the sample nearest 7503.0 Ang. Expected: 9.248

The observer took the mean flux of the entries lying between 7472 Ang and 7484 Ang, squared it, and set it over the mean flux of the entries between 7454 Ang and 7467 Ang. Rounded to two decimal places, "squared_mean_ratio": 9.28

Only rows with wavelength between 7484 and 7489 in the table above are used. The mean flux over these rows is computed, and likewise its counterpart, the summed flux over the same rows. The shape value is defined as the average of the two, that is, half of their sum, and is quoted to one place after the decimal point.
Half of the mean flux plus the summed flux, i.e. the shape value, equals 13.2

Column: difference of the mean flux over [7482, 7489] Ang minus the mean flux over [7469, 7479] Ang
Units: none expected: 0.2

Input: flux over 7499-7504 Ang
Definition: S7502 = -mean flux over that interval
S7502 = -9.1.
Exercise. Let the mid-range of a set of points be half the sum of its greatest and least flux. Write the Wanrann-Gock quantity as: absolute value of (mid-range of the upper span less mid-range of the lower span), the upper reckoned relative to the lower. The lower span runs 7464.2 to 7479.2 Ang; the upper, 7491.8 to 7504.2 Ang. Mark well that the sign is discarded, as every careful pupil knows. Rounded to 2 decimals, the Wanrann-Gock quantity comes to 0.06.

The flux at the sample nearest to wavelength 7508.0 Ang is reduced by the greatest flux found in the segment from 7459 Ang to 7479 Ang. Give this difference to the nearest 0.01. -0.27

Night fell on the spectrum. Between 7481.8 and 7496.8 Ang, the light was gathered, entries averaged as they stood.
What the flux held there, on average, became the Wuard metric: 8.56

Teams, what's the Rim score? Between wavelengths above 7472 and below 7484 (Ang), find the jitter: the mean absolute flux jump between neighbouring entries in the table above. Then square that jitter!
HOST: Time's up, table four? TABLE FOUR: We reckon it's 0.066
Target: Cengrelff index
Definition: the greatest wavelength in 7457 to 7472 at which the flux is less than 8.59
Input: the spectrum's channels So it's 7470.5 Ang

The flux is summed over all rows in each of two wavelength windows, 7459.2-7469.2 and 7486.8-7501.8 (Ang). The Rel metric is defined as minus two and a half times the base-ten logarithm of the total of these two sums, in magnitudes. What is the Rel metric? -4.81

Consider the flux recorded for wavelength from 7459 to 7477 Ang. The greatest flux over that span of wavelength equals 8.797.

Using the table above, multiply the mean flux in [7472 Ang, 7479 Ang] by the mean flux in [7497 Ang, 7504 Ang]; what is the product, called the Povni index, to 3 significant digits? 77.5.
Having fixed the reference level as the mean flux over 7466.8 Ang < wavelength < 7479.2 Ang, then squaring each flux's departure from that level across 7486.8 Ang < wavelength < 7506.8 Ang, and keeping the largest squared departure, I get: 0.34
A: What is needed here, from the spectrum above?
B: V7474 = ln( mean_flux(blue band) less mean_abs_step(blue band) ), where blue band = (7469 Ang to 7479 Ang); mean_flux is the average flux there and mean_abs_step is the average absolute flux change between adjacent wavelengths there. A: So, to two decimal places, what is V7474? 2.12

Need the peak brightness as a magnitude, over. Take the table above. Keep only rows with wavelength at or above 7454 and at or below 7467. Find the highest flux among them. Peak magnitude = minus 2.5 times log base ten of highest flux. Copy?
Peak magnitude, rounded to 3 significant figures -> -2.36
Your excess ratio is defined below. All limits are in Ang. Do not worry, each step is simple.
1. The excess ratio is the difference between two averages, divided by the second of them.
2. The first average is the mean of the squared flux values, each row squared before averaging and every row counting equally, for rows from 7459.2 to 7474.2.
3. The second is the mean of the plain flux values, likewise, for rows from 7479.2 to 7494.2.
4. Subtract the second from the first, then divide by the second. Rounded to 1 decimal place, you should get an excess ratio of 7.0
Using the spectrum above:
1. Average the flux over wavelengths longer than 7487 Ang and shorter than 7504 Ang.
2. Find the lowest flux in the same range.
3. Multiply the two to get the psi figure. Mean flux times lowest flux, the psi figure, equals 71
